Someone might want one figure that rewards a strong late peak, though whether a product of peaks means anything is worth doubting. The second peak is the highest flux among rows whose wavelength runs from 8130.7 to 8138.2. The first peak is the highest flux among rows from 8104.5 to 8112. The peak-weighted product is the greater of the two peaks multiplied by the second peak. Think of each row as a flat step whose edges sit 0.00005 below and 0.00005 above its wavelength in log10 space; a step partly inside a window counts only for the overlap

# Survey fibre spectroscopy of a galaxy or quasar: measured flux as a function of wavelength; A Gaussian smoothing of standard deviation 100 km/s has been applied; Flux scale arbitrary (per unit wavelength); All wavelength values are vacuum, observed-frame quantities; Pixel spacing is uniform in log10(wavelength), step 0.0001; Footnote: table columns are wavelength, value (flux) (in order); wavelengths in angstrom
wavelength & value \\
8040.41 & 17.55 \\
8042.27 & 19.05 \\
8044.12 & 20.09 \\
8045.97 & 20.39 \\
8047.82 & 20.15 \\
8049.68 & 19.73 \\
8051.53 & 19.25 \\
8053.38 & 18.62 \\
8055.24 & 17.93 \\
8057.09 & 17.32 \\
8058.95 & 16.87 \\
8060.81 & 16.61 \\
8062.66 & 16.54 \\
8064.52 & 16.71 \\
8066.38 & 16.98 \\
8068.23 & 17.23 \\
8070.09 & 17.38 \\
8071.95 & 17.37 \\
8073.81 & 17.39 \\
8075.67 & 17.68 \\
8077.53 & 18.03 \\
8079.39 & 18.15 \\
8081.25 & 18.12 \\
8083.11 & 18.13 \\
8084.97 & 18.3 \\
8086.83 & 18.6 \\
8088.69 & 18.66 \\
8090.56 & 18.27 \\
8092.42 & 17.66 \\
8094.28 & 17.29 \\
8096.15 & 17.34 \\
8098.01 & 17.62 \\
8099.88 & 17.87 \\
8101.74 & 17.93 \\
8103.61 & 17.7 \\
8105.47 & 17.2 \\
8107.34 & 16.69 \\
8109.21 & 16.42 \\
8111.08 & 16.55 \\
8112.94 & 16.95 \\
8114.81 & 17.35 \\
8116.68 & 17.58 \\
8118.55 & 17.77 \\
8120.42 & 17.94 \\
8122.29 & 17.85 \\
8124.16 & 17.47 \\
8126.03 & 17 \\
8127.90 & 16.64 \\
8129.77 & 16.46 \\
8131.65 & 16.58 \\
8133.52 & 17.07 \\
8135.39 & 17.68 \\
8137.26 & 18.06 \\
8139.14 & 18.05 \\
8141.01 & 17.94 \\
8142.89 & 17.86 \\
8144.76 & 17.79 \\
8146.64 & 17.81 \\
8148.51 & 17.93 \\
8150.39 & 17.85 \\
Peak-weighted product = 326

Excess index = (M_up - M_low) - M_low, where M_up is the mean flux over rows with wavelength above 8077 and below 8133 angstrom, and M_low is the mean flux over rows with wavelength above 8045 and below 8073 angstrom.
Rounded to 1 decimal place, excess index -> -18.3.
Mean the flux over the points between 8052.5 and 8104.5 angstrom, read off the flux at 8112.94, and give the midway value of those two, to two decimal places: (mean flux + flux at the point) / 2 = 17.30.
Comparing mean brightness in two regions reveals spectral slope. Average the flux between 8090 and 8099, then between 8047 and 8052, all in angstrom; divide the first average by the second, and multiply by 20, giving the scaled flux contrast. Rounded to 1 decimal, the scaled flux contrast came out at 17.9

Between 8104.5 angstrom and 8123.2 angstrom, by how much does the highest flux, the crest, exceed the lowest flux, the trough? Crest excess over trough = 1.52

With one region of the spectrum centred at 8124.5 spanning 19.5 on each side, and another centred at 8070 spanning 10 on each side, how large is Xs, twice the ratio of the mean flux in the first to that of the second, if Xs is 2.00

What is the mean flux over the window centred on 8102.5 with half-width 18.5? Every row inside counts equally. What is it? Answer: 17.6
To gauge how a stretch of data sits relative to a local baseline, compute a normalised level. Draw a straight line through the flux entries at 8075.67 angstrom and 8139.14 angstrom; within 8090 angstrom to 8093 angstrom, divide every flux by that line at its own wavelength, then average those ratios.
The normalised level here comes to 1.01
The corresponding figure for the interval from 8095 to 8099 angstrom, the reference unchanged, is 0.98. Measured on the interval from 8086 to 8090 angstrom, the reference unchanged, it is 1.05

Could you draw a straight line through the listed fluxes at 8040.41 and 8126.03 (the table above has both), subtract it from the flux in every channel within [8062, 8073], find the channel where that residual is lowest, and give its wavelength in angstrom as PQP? 8062.66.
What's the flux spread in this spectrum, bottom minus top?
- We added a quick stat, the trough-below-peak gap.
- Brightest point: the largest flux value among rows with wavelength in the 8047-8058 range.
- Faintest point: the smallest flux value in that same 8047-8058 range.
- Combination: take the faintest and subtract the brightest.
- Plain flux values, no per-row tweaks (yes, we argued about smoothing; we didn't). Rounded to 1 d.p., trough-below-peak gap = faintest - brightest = -2.8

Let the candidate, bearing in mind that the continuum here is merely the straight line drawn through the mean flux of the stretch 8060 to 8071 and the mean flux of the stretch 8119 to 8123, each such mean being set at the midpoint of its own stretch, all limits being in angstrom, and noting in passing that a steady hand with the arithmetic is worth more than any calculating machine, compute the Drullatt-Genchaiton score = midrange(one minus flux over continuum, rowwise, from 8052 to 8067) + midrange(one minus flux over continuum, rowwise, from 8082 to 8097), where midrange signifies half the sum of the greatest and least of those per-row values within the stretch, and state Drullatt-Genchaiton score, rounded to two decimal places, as -0.08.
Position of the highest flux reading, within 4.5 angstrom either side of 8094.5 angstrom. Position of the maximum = 8090.56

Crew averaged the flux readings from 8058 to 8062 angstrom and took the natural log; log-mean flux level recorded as 2.82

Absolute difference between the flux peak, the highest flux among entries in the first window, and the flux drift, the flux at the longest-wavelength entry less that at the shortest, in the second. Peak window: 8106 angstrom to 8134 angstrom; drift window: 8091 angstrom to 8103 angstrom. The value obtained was 17.7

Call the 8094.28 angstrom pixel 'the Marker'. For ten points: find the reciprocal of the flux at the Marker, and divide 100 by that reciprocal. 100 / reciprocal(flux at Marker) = 1729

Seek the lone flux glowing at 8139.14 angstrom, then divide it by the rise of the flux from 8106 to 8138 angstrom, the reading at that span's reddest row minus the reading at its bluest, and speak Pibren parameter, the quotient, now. 13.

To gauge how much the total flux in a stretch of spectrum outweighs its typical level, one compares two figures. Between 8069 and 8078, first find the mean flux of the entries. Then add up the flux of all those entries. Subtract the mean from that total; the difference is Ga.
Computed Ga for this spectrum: 70.3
